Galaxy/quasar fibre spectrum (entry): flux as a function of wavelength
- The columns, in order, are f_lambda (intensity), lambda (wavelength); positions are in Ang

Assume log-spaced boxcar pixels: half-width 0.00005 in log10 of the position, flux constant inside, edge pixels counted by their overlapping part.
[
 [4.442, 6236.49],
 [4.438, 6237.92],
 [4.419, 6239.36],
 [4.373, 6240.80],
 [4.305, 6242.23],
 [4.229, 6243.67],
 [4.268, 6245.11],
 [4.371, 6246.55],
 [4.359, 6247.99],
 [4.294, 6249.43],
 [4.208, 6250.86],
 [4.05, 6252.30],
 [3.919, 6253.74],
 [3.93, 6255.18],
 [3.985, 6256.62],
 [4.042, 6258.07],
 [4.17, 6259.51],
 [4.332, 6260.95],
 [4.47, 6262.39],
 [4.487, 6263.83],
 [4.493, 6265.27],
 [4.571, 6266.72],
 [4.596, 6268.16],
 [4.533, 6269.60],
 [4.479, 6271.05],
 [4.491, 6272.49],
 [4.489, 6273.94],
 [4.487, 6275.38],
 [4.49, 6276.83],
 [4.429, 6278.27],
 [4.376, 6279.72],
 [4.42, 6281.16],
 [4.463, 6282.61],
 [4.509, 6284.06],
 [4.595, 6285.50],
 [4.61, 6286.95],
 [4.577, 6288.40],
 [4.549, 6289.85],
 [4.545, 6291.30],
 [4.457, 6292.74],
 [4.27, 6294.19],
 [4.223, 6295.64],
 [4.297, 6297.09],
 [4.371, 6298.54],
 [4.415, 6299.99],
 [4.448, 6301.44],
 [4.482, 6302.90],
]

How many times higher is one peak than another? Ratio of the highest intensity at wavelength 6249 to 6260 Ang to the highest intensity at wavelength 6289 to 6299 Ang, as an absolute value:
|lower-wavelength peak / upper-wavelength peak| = 0.94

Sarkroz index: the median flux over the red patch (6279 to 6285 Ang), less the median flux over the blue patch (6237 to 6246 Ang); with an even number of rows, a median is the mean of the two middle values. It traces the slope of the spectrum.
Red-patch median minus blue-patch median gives 0.10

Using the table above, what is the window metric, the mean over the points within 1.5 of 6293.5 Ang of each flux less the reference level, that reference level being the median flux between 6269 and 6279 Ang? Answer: -0.13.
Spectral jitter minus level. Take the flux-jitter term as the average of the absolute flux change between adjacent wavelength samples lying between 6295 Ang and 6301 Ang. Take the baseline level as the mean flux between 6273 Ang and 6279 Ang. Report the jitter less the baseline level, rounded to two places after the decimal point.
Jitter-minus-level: -4.41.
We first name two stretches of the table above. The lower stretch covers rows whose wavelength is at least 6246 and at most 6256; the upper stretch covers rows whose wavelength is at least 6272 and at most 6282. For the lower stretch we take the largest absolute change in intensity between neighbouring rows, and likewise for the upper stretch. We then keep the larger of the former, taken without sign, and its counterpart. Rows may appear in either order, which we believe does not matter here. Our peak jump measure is 0.158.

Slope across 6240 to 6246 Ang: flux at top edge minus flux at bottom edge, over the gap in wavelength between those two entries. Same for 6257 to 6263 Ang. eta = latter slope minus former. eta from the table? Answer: 0.12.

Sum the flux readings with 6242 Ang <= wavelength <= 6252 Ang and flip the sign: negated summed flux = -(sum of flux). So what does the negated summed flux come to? -30.0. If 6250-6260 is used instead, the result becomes -28.3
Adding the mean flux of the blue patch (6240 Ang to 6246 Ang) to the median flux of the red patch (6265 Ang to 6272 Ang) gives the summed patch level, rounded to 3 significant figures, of 8.83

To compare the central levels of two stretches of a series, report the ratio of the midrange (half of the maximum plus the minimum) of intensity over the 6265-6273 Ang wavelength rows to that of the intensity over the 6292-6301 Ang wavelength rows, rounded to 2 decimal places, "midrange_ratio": 1.05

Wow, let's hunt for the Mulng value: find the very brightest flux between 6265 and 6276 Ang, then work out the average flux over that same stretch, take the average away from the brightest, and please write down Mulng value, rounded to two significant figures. 0.079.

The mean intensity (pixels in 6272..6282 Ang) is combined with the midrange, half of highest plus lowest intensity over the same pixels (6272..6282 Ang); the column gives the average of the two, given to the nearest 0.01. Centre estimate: 4.44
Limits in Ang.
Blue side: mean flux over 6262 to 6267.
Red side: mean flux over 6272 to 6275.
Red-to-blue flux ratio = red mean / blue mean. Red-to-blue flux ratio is 1.00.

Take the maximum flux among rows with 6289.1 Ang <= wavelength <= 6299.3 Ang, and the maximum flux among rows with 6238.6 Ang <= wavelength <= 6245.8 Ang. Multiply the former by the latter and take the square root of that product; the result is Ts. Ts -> 4.48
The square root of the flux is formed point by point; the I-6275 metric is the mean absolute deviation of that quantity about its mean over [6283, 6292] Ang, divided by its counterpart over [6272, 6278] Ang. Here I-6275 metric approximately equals 23.7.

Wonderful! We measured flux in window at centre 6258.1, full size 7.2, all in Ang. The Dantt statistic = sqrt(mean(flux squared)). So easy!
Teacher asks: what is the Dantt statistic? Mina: 4.09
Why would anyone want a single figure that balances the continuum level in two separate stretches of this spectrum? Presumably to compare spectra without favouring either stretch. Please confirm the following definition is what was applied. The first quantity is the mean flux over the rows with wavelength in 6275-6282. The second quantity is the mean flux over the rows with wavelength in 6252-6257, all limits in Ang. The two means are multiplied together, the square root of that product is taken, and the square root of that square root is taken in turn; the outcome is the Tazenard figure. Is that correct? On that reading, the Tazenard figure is 2.05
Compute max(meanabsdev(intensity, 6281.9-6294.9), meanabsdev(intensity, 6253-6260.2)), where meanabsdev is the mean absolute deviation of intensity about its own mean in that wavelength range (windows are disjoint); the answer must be 0.077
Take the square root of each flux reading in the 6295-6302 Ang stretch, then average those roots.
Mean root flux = 2.09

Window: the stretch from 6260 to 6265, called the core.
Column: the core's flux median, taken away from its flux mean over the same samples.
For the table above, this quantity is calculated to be -0.040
